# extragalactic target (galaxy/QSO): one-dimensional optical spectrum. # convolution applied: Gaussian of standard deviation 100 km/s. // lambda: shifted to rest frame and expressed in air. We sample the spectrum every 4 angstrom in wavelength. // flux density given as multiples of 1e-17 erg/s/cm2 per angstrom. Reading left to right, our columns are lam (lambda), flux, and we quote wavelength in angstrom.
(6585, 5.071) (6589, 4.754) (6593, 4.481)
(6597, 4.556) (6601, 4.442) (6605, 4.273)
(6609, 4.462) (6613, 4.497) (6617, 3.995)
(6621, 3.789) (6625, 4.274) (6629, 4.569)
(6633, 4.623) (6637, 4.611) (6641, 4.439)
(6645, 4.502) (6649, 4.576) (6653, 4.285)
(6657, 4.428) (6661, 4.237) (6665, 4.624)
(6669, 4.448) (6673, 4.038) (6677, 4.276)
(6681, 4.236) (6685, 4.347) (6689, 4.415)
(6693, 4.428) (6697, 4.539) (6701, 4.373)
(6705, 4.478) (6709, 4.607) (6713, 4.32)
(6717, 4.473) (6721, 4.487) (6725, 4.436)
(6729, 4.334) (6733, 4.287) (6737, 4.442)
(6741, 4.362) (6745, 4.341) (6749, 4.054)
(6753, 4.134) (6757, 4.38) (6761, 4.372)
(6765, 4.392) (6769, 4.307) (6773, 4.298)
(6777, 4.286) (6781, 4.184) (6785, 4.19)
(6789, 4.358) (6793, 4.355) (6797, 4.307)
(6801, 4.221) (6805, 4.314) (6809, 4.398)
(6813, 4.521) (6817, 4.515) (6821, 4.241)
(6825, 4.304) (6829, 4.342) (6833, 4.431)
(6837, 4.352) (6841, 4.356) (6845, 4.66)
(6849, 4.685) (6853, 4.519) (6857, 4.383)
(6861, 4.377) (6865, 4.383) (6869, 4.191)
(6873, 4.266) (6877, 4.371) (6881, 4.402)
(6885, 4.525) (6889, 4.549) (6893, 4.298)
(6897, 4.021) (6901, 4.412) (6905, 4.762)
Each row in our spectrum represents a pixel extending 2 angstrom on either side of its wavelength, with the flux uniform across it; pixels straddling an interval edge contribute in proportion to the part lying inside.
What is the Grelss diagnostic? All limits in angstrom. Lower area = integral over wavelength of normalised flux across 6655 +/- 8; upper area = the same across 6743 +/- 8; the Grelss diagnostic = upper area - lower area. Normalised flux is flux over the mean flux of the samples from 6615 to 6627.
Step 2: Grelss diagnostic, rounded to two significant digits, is -0.33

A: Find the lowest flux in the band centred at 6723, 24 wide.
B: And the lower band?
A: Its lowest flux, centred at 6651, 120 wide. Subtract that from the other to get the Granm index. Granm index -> 0.5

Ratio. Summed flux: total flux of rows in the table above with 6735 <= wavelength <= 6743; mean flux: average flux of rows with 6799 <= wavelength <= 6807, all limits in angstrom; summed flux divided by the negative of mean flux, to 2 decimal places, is -2.06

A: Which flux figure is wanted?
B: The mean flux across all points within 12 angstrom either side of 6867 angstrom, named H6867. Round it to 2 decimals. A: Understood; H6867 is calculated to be 4.33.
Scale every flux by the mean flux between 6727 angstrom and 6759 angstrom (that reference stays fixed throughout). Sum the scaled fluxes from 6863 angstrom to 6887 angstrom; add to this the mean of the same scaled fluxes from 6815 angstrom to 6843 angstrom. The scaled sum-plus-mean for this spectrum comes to 7.1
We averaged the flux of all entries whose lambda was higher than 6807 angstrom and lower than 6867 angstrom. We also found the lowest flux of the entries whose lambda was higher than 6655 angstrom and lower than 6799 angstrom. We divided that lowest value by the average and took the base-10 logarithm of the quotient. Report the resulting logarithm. -0.040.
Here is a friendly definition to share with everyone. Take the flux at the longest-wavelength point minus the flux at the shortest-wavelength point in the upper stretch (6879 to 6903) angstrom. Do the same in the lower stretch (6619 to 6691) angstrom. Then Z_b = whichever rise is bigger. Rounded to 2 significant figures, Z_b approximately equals 0.63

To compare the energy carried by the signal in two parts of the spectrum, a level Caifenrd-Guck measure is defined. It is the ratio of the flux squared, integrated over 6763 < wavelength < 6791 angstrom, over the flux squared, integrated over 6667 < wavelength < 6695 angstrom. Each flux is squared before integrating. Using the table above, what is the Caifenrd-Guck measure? 0.988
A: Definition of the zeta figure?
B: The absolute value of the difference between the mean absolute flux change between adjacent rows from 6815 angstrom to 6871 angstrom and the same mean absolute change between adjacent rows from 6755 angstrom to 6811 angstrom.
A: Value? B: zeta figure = 0.051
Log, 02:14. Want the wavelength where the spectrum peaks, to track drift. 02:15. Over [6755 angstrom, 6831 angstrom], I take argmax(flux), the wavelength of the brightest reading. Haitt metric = 6813 angstrom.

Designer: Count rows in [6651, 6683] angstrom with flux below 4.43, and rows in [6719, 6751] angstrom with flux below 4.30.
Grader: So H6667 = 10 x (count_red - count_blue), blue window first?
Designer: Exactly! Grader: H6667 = -40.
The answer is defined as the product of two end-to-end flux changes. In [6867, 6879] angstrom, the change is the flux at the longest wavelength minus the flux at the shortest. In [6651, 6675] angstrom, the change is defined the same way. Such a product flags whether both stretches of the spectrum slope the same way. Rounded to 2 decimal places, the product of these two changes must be -0.04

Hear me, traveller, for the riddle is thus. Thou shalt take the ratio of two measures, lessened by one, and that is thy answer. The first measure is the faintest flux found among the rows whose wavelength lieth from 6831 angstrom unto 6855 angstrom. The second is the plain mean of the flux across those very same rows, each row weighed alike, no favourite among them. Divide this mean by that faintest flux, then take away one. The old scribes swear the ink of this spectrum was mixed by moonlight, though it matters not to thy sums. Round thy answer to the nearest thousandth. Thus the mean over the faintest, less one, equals 0.034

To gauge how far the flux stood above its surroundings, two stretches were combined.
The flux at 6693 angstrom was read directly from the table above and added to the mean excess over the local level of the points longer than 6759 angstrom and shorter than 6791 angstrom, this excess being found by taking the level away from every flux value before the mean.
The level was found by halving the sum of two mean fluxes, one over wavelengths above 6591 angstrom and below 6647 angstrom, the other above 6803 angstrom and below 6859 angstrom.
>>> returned 4.31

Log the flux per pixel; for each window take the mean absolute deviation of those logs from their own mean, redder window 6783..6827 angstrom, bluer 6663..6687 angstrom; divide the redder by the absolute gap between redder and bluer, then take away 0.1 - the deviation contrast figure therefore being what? 1.2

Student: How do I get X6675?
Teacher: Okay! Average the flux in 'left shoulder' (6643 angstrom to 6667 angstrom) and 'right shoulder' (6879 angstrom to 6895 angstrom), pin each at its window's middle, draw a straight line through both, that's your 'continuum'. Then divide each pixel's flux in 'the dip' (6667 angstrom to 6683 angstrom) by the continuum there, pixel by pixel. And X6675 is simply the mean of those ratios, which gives 0.957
